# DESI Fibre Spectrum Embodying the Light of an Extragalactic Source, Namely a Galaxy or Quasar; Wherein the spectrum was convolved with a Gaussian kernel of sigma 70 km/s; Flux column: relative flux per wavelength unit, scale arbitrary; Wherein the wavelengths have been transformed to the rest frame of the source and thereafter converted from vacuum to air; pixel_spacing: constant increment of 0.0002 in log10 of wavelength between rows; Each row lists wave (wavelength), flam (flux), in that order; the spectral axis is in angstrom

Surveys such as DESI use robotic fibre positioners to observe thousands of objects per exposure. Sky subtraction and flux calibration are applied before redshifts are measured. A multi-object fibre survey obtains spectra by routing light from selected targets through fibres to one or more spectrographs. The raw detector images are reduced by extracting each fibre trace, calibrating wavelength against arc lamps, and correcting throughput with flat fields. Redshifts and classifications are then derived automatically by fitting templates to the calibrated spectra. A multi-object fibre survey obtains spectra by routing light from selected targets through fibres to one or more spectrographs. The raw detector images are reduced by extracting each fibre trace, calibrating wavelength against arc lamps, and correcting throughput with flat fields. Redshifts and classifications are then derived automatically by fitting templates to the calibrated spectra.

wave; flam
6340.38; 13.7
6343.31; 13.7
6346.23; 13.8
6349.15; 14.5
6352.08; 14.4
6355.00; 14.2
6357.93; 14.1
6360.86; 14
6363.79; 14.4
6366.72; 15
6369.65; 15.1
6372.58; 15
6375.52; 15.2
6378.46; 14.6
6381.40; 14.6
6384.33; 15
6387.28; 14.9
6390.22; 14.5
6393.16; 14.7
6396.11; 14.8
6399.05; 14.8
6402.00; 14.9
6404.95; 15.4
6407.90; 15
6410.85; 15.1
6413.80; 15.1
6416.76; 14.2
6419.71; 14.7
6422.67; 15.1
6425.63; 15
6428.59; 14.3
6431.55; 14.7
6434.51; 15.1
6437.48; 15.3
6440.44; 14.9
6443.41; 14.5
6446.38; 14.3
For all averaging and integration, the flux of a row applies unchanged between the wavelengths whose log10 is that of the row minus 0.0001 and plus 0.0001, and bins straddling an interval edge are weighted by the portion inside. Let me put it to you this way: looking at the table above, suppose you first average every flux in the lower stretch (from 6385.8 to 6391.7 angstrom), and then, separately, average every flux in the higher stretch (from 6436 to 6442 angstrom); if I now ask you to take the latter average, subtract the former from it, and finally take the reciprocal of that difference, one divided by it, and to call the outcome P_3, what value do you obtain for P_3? 2.5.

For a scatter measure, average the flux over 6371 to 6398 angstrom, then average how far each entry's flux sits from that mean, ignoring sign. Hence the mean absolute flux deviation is 0.19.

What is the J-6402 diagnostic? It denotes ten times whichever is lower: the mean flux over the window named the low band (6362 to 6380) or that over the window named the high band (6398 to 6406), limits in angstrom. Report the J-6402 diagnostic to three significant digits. 149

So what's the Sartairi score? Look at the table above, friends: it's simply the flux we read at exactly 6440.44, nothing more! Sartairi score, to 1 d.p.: 14.9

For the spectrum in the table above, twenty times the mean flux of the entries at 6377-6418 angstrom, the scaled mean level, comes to 297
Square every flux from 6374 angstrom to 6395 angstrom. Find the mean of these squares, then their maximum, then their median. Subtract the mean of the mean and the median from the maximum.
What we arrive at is 14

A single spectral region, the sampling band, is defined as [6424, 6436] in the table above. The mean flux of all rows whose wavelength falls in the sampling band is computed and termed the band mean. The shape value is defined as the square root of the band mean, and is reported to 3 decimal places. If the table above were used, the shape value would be 3.844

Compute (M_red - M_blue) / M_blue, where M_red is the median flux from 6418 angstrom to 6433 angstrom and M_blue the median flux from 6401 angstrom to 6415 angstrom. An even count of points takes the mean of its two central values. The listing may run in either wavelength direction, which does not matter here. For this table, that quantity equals -0.026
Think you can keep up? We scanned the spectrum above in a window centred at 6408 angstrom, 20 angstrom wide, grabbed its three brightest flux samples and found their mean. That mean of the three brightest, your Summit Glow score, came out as 15.2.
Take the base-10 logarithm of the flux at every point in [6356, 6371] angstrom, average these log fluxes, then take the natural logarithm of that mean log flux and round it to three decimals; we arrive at 0.150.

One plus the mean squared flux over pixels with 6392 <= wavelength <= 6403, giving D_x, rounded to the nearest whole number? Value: 220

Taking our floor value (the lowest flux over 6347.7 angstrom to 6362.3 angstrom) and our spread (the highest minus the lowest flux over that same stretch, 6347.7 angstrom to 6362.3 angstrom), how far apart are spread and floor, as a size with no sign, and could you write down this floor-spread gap 13.5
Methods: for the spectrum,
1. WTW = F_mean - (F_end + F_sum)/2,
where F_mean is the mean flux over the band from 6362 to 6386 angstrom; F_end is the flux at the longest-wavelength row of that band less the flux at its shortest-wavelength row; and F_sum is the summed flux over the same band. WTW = -44.9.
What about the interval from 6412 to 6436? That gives -44.3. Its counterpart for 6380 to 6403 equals -44.5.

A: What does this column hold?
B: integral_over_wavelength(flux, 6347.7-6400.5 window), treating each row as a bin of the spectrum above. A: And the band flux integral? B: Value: 774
